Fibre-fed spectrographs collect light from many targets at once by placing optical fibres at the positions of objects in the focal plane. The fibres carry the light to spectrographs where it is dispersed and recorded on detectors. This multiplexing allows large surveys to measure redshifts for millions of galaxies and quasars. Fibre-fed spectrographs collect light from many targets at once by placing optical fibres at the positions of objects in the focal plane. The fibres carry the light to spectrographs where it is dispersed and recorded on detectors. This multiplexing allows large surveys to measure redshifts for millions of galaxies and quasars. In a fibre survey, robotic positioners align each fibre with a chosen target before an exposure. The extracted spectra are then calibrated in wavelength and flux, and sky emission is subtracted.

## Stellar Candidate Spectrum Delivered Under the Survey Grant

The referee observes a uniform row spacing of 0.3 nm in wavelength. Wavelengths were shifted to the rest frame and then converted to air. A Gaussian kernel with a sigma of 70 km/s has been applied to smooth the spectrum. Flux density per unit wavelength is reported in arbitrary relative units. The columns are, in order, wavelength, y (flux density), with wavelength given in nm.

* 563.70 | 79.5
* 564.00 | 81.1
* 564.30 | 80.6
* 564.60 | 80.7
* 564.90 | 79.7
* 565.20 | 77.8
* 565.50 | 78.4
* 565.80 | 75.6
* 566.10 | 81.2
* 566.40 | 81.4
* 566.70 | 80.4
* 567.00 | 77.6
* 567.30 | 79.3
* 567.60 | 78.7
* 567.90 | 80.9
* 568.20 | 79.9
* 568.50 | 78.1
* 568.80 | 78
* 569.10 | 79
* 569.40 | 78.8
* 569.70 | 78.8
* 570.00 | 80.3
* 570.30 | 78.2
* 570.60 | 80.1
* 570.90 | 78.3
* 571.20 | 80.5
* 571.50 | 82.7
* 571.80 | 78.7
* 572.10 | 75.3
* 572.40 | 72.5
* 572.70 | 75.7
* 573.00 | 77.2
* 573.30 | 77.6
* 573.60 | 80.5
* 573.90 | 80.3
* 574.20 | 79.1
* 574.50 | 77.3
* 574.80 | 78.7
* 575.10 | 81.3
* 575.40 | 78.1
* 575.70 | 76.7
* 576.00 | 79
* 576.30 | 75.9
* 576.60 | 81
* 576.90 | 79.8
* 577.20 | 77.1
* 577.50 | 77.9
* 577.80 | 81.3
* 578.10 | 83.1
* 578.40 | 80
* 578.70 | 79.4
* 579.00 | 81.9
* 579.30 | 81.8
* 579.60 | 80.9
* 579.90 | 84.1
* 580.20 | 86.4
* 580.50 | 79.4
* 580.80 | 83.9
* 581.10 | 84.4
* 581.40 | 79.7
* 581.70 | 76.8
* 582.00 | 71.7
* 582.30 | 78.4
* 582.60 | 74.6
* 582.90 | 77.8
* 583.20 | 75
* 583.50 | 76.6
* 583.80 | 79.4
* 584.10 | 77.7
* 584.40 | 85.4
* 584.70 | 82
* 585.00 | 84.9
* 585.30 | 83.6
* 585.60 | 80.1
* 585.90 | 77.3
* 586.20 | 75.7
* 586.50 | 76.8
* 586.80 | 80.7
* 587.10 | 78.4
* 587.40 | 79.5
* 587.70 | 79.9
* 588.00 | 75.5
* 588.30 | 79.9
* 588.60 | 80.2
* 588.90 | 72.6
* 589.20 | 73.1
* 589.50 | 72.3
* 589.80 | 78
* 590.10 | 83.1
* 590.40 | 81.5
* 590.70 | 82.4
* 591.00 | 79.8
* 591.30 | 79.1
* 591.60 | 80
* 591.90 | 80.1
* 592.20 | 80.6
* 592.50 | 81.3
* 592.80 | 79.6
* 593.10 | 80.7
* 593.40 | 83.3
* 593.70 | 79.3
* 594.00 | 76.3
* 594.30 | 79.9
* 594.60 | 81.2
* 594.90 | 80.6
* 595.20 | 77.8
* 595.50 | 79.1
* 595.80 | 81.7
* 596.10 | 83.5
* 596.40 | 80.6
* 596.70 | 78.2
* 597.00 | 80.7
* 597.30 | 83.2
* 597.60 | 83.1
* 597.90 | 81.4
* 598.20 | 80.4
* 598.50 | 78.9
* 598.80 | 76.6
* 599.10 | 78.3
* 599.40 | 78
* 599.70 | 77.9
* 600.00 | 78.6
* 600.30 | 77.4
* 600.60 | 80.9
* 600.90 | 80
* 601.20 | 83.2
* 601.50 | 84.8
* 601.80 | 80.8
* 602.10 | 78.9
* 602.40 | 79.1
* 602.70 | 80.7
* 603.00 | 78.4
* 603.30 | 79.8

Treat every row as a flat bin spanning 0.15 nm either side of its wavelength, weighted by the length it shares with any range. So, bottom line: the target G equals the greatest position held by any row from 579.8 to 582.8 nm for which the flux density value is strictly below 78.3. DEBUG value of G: 582.60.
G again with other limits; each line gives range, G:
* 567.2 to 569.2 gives 568.80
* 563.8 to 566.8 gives 565.80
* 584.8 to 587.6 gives 586.50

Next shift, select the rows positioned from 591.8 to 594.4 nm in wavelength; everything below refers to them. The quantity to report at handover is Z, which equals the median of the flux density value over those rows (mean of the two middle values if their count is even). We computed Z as 80.1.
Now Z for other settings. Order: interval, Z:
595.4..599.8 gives 80.4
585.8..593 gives 79.7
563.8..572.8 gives 78.9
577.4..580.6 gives 81.3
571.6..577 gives 78.4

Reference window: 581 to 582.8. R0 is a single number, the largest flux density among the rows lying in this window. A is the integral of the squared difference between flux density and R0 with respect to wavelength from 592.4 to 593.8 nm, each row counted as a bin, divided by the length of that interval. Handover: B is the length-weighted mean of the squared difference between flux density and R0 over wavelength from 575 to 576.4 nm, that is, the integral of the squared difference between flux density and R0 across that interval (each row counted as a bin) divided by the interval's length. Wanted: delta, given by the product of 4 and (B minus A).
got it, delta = 110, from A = 14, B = 42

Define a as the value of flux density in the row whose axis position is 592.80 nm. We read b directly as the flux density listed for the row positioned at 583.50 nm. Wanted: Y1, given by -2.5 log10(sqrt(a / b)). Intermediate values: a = 79.6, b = 76.6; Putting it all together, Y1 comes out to -0.021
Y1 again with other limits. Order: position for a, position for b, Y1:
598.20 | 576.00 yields -0.010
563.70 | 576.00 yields -0.003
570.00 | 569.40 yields -0.010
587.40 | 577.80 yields 0.012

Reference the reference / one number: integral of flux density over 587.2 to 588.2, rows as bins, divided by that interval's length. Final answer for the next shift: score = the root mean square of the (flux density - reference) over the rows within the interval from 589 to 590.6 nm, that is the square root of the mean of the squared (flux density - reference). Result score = 4.41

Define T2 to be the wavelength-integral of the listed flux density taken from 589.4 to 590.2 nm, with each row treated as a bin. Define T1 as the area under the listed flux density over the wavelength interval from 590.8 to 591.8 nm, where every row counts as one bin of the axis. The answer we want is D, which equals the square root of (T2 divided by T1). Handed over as 0.88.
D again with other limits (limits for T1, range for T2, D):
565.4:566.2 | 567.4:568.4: 1.13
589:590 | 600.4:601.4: 1.04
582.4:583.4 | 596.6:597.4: 0.92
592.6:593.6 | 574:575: 0.98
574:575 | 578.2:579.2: 1.01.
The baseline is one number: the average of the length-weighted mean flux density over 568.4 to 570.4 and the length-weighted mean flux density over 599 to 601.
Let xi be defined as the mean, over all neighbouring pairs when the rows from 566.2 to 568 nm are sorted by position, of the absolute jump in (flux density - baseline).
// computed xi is 1.7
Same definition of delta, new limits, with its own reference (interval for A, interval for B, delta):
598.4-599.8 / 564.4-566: -23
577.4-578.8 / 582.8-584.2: 138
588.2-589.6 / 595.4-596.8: -296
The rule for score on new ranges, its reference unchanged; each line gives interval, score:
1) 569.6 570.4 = 1.14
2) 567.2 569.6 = 1.14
